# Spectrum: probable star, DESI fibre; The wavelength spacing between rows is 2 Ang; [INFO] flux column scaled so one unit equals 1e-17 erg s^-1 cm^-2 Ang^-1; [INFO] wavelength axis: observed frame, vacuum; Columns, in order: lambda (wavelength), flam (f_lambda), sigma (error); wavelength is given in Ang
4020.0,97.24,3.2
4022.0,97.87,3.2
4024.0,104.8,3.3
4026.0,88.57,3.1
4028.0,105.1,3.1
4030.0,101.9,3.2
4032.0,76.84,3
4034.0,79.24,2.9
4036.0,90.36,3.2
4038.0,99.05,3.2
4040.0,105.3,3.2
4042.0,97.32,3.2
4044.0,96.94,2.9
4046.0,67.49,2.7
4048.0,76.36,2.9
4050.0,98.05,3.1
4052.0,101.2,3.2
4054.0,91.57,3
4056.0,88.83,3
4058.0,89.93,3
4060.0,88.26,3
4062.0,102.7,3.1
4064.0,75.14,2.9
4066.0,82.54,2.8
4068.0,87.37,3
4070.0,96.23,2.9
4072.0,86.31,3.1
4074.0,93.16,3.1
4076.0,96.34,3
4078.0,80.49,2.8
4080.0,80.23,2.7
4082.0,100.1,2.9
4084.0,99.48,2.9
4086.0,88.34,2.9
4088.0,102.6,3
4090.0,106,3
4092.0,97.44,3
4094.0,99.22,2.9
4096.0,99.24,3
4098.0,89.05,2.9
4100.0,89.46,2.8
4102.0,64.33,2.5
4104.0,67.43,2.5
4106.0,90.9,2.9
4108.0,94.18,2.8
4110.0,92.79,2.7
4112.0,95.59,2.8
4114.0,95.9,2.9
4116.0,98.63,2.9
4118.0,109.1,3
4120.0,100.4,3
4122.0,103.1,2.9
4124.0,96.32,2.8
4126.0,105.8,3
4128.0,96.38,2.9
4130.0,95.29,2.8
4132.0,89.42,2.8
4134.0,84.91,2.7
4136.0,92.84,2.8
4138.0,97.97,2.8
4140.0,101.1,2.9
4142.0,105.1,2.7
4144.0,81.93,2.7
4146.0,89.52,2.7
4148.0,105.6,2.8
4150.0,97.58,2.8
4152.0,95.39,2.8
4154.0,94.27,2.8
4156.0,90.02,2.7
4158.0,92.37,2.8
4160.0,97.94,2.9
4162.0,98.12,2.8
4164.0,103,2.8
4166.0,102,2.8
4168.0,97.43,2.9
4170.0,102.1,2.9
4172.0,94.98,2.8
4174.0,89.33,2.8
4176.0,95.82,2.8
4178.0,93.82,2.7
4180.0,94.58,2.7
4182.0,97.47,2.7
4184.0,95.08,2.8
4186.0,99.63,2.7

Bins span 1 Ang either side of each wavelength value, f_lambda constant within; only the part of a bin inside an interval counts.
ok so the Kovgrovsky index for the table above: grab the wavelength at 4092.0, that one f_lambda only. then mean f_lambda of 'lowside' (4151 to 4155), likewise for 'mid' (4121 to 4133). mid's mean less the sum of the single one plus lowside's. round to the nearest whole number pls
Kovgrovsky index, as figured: -95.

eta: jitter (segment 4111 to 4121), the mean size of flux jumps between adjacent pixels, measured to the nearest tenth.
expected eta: 5.6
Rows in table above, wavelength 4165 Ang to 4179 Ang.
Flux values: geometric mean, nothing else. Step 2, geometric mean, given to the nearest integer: 96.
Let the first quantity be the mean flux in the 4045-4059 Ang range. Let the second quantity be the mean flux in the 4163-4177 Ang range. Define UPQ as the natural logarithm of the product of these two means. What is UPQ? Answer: 9.056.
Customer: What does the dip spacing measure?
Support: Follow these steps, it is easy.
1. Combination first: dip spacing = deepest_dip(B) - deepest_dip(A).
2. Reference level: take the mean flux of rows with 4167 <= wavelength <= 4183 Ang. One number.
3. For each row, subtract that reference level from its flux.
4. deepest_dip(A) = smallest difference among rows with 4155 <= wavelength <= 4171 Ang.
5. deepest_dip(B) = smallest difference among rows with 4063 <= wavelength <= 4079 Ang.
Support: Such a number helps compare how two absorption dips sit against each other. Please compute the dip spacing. -15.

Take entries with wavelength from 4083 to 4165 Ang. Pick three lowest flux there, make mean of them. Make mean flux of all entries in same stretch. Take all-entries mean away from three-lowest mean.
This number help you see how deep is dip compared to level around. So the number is -24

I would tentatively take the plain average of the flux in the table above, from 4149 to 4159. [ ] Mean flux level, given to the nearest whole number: 94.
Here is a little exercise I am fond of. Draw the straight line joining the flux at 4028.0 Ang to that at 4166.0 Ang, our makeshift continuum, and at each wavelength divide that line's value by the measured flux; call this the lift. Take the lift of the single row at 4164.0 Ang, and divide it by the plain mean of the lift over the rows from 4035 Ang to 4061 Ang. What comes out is 0.86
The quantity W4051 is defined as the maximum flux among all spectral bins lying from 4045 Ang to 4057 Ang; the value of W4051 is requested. 101.2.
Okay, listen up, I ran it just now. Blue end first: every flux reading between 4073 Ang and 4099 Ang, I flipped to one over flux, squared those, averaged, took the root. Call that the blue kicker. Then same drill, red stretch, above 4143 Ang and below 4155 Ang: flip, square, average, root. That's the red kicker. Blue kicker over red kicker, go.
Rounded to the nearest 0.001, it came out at 0.994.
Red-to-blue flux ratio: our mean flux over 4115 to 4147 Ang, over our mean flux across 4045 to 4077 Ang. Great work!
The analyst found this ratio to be 1.09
